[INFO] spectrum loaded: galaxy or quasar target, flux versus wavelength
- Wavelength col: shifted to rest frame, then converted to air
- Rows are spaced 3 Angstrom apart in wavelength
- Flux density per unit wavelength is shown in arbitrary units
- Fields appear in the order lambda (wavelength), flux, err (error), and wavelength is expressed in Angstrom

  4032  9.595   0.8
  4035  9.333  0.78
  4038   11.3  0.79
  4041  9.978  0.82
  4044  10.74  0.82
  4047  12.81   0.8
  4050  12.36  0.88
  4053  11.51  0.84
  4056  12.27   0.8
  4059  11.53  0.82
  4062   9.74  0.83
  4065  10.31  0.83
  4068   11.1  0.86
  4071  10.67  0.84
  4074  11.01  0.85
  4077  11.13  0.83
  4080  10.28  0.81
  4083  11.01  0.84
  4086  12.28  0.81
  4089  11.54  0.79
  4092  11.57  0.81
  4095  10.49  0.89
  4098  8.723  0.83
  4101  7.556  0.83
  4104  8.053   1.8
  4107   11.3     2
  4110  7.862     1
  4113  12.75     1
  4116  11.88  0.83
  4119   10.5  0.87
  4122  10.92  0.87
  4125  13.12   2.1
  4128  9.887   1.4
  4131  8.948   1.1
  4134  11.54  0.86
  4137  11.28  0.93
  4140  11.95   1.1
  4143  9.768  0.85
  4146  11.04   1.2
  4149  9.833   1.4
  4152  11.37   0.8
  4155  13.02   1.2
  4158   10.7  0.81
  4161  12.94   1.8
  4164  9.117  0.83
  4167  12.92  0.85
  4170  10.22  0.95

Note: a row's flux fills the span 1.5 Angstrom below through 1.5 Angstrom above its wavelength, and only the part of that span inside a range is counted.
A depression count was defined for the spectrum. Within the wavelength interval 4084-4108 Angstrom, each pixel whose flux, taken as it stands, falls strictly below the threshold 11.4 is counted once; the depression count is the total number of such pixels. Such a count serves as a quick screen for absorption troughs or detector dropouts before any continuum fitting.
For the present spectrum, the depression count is 5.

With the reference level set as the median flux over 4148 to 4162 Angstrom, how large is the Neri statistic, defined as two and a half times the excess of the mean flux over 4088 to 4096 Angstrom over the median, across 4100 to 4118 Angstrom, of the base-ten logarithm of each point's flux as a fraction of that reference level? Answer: 28.2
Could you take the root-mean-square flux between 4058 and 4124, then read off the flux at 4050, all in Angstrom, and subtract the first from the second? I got 1.7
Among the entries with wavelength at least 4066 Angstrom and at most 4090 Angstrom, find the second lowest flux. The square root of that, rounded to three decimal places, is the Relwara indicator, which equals 3.266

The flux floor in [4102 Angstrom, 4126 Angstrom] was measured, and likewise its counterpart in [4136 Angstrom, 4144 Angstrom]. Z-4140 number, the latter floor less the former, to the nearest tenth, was 1.9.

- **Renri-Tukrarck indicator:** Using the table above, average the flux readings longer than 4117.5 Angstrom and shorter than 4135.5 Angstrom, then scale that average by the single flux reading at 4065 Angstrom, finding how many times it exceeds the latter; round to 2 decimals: 1.05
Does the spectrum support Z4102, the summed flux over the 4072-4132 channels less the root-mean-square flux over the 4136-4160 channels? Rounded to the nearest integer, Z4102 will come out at 200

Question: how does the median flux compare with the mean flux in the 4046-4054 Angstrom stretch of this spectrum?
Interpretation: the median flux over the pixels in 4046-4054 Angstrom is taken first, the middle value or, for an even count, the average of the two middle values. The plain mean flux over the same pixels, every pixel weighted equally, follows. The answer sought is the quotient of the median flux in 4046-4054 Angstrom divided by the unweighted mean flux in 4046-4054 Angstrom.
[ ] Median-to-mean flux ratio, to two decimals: 1.01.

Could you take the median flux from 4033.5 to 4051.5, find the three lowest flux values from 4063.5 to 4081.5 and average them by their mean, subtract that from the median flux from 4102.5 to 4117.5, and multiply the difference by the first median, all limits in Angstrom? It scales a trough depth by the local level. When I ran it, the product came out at 9.7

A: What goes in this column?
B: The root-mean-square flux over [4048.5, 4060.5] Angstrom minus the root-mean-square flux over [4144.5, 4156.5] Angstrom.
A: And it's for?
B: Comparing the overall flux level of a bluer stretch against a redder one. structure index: 0.55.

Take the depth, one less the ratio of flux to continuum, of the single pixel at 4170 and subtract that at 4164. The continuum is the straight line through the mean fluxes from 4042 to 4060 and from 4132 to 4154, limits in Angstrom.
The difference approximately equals -0.11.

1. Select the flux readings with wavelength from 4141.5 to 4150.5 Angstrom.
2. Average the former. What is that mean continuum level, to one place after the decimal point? 10.2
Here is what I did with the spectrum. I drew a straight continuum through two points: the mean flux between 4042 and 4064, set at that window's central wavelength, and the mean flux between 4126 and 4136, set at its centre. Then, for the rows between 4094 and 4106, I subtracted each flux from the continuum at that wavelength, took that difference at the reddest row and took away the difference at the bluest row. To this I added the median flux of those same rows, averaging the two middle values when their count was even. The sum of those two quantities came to 11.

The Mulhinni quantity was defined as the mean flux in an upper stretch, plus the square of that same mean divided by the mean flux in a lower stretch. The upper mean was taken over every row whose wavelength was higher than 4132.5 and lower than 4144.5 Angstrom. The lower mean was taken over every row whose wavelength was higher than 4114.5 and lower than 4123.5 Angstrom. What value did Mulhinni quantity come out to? 22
